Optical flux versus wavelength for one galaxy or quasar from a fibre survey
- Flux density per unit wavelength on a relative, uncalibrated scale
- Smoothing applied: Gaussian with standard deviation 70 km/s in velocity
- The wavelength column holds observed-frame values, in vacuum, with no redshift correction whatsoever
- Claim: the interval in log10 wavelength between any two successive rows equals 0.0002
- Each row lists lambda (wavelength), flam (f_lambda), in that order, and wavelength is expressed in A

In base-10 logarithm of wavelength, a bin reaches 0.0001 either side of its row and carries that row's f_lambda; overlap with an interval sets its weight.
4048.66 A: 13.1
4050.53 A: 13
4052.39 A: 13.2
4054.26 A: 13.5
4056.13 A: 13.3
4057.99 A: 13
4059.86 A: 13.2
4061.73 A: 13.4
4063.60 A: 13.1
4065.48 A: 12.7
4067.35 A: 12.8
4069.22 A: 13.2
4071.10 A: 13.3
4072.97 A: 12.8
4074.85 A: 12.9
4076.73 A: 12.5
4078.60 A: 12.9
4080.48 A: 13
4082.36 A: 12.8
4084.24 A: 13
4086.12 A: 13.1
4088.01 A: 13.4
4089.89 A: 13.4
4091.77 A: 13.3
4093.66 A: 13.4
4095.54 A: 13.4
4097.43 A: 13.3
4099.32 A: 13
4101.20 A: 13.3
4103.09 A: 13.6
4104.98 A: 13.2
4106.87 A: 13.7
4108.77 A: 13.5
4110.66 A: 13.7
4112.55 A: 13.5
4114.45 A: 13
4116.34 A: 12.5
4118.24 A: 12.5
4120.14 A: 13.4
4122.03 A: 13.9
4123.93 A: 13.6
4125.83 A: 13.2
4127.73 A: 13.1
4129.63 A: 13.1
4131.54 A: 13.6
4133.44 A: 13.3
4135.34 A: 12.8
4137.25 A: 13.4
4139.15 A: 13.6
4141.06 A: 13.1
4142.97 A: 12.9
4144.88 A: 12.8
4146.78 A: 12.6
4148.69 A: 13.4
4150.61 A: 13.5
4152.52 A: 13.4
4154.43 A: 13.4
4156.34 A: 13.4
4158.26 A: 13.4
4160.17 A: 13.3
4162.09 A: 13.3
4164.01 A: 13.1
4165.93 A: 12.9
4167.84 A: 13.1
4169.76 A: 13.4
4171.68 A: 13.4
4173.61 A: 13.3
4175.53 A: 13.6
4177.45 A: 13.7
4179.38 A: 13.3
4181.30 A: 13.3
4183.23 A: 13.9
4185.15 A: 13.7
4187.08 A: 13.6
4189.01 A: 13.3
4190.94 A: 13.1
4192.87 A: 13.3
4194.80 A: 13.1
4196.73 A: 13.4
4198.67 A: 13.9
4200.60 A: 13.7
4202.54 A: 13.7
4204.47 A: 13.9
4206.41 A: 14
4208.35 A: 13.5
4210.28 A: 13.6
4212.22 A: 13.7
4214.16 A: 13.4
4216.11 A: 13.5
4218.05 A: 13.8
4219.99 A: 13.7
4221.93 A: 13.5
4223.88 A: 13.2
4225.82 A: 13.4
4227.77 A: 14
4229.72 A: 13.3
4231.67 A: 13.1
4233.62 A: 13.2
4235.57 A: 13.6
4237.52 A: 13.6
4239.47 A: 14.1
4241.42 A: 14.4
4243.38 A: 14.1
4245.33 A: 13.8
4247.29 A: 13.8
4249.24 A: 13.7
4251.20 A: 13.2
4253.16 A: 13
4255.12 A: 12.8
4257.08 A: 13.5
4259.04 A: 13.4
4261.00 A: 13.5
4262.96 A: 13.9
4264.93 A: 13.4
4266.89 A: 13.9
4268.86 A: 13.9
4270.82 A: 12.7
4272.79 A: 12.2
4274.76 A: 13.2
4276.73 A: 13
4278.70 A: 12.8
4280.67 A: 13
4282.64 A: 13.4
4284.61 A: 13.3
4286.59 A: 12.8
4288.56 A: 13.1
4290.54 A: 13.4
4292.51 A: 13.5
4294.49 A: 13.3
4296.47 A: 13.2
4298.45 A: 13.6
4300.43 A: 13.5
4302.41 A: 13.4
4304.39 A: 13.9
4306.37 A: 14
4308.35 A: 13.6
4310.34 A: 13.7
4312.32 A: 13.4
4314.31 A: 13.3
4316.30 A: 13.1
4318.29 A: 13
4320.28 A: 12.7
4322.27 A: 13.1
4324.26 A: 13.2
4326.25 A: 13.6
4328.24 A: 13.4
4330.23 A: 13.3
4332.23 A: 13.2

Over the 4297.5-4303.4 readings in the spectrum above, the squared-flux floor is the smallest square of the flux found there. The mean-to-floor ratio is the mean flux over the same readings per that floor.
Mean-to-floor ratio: 0.075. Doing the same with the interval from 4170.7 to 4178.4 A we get 0.076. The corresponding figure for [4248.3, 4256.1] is 0.080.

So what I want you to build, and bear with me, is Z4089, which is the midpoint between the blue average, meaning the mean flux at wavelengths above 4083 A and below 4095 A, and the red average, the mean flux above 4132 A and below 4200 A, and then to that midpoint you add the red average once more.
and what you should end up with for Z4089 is 26.6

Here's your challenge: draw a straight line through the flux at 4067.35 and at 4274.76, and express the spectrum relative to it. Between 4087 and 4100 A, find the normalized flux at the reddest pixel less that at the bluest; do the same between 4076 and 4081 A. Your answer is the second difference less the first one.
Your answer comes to 0.071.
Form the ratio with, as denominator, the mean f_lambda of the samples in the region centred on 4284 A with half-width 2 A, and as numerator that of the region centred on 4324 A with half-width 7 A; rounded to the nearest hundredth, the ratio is 0.99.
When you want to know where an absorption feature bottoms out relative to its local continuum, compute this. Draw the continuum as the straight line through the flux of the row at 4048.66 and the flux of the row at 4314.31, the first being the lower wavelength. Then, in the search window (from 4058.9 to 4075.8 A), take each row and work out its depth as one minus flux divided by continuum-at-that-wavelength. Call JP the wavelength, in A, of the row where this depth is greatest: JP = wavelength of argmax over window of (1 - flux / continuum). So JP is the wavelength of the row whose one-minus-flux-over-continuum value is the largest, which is 4065.48 A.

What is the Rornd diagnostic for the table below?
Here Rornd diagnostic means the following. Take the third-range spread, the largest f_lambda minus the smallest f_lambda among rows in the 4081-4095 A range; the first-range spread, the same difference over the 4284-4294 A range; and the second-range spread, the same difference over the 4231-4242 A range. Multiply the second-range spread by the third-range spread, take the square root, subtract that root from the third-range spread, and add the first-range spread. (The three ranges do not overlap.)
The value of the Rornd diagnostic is 0.42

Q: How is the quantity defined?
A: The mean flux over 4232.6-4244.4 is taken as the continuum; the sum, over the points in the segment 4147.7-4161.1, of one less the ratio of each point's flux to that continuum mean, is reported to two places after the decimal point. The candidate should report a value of 0.22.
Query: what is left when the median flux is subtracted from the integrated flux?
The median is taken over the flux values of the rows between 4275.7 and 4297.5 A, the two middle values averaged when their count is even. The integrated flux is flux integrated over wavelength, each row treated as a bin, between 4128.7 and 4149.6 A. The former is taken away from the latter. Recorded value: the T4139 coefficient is 262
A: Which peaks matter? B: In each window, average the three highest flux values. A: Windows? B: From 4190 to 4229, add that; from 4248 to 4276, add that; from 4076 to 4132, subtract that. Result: 14.1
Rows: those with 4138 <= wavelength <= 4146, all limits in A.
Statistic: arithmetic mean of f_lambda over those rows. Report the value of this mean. 13.1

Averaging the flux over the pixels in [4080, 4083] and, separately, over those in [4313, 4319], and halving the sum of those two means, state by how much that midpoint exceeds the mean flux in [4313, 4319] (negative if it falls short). -0.12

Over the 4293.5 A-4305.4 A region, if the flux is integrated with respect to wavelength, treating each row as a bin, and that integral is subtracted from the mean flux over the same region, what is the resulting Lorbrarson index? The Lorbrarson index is -147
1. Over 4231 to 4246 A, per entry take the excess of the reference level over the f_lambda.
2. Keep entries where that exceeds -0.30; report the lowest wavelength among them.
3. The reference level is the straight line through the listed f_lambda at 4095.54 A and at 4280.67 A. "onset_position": 4231.67 A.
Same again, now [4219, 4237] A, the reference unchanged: 4223.88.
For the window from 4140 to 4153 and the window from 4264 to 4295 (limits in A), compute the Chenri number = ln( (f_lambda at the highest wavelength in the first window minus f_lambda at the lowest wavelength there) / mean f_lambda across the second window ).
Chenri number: -3.8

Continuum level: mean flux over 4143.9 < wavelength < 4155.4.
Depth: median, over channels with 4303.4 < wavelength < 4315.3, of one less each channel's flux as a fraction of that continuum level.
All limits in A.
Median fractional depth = -0.035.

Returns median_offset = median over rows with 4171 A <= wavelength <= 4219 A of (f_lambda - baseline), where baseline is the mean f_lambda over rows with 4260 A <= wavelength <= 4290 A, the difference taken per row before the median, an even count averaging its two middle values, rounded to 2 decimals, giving 0.39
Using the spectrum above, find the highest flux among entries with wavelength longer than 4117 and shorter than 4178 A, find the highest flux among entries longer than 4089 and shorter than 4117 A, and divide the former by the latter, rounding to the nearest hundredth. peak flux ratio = 1.01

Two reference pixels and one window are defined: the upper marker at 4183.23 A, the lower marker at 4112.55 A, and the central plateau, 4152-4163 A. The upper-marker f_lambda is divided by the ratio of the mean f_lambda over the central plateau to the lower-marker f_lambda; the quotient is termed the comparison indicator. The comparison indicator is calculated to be 14.0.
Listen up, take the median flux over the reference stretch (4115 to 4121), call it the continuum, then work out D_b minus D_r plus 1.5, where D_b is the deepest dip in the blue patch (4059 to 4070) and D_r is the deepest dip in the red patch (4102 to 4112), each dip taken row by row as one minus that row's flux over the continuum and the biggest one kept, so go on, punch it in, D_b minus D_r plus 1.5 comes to 1.54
